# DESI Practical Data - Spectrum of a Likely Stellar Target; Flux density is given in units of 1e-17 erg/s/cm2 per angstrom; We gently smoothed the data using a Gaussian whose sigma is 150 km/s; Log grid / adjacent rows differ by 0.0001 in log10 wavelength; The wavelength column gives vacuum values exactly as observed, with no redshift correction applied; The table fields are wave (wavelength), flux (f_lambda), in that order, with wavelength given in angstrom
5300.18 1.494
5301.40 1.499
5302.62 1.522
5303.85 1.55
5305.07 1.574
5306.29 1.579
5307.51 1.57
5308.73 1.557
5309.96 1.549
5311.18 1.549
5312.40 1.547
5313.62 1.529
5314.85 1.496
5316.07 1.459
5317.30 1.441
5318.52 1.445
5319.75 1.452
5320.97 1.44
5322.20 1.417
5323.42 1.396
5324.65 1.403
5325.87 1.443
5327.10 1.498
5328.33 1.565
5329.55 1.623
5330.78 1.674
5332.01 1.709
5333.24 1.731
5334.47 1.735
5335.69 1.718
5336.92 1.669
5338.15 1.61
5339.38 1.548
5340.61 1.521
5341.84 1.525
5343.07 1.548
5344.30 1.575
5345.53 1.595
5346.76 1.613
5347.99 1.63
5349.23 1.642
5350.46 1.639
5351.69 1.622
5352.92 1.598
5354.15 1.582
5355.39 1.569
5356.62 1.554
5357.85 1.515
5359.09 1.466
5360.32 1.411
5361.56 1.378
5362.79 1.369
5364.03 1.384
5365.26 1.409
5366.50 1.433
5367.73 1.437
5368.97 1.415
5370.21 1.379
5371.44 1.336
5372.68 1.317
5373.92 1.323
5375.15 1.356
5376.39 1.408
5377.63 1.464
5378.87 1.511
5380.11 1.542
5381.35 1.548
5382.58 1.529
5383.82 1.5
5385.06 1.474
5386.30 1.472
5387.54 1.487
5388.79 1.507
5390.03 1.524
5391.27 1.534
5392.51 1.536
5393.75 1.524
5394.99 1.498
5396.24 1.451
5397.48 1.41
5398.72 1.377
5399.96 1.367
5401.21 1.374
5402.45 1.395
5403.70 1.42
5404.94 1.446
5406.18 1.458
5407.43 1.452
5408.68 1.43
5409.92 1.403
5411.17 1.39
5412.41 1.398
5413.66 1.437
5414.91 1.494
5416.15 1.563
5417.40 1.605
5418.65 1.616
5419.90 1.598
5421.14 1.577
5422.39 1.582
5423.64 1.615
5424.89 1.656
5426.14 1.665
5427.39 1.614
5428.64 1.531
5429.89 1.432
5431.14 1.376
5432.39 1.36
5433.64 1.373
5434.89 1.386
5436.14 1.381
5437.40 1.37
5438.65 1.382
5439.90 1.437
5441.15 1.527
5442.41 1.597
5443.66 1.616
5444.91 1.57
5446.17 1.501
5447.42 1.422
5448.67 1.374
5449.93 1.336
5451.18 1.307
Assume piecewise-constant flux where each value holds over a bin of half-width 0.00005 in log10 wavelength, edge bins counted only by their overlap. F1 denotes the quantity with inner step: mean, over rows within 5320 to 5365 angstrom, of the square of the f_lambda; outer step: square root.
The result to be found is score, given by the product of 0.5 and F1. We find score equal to 0.78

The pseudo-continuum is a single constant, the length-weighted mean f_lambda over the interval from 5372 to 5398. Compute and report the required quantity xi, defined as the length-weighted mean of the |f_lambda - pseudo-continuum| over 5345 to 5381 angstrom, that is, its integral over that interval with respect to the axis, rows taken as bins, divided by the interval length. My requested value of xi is 0.094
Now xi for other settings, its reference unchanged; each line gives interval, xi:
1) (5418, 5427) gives 0.144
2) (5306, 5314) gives 0.082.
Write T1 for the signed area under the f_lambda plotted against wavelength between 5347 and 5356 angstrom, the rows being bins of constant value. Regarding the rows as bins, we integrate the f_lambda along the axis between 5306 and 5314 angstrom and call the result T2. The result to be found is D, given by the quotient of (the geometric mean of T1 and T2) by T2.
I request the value 1.08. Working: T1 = 14.5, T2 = 12.4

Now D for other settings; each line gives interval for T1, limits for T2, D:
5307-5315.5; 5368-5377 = 1.03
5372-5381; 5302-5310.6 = 0.98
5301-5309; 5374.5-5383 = 0.99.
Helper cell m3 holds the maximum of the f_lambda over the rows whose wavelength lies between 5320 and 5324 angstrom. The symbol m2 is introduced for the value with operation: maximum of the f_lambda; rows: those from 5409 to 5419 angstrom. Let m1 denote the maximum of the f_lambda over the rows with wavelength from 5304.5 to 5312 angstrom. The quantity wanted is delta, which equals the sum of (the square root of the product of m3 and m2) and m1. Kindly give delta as 3.10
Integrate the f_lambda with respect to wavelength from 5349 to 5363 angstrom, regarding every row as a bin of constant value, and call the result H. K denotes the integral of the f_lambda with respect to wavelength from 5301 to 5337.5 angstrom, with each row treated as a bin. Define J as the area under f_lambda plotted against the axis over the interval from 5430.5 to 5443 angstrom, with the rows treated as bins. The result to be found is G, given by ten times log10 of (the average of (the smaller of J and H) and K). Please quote 15.7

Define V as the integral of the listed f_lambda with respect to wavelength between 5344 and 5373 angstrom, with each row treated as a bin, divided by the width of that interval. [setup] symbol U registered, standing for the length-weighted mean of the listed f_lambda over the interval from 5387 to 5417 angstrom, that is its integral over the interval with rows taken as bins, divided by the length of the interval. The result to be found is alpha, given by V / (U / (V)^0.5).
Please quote 1.26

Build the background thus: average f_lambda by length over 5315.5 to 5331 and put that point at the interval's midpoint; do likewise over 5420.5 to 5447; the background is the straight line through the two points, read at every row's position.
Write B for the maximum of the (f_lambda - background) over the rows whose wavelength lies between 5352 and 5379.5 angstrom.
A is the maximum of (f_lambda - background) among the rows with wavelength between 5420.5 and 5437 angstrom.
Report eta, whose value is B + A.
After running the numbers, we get 0.28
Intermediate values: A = 0.165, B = 0.11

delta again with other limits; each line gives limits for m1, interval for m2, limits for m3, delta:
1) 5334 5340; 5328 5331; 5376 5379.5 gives 3.33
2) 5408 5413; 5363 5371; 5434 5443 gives 2.94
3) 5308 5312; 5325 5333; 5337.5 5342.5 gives 3.22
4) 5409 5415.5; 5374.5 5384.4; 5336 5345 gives 3.10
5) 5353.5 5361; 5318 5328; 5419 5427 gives 3.16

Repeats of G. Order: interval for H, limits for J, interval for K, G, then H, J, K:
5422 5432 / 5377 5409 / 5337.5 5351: 12.7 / 16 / 47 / 21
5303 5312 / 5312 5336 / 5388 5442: 16.7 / 14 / 37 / 80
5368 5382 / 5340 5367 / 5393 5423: 15.0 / 20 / 41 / 44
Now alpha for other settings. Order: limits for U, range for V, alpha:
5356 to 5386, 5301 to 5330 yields 1.28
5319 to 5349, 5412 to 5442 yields 1.17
